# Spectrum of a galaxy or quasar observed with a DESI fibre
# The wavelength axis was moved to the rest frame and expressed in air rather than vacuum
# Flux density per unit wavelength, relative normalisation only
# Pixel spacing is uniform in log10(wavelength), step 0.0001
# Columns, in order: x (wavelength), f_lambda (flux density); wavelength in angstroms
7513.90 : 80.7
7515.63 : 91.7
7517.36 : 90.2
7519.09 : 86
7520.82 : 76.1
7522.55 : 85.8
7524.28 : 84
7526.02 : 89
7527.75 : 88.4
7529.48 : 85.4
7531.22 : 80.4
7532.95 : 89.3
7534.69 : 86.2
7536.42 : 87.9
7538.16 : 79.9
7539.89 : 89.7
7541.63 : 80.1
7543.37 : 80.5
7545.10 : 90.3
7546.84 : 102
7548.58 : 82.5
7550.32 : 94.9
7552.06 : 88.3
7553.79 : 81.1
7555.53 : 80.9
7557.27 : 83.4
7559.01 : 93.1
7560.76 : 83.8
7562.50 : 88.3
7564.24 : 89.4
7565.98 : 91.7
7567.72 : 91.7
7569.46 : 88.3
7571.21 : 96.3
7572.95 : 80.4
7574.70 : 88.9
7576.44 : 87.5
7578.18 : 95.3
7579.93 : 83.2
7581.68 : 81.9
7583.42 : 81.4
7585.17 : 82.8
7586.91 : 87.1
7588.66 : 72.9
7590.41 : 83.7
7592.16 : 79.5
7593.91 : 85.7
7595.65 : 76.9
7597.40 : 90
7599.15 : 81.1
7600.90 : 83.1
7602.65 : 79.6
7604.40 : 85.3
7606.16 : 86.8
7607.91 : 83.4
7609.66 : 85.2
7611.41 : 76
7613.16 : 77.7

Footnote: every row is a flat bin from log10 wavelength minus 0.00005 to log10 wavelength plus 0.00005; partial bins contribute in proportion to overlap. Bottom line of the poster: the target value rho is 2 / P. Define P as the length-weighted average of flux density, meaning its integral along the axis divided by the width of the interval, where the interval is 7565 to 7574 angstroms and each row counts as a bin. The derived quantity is 0.0223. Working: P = 90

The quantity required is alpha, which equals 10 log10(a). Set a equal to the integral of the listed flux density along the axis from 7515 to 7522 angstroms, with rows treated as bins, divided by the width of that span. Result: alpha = 19.3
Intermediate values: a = 86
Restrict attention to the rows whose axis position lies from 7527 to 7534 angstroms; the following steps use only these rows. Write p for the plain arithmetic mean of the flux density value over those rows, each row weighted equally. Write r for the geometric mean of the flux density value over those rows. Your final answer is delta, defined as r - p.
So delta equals -0.07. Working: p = 86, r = 86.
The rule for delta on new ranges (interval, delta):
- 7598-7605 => -0.03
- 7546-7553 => -0.29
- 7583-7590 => -0.17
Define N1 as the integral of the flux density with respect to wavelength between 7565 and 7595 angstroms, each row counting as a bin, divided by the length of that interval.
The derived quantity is 85.7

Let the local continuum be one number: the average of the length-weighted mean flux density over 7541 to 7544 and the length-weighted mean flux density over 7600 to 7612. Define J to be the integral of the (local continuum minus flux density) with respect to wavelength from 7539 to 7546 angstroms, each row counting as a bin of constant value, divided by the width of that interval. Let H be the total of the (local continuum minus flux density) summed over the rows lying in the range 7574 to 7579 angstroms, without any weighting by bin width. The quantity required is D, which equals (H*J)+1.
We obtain 99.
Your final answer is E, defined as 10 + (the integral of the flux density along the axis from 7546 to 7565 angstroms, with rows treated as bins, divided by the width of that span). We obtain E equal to 97.9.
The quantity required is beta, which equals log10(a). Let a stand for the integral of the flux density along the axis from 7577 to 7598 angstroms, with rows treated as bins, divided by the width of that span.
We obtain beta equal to 1.92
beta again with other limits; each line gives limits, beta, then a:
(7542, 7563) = 1.94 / 87.2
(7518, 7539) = 1.93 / 84.9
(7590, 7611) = 1.92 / 83.2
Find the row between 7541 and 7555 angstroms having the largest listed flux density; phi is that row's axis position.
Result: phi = 7546.84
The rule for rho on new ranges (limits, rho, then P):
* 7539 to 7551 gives 0.0226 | 88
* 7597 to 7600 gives 0.0236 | 85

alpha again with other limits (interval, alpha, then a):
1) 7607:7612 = 19.1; 82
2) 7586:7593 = 19.1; 81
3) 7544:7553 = 19.6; 91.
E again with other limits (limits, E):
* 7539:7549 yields 97.7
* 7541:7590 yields 96.7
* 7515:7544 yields 95.3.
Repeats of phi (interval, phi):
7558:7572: 7571.21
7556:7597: 7571.21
